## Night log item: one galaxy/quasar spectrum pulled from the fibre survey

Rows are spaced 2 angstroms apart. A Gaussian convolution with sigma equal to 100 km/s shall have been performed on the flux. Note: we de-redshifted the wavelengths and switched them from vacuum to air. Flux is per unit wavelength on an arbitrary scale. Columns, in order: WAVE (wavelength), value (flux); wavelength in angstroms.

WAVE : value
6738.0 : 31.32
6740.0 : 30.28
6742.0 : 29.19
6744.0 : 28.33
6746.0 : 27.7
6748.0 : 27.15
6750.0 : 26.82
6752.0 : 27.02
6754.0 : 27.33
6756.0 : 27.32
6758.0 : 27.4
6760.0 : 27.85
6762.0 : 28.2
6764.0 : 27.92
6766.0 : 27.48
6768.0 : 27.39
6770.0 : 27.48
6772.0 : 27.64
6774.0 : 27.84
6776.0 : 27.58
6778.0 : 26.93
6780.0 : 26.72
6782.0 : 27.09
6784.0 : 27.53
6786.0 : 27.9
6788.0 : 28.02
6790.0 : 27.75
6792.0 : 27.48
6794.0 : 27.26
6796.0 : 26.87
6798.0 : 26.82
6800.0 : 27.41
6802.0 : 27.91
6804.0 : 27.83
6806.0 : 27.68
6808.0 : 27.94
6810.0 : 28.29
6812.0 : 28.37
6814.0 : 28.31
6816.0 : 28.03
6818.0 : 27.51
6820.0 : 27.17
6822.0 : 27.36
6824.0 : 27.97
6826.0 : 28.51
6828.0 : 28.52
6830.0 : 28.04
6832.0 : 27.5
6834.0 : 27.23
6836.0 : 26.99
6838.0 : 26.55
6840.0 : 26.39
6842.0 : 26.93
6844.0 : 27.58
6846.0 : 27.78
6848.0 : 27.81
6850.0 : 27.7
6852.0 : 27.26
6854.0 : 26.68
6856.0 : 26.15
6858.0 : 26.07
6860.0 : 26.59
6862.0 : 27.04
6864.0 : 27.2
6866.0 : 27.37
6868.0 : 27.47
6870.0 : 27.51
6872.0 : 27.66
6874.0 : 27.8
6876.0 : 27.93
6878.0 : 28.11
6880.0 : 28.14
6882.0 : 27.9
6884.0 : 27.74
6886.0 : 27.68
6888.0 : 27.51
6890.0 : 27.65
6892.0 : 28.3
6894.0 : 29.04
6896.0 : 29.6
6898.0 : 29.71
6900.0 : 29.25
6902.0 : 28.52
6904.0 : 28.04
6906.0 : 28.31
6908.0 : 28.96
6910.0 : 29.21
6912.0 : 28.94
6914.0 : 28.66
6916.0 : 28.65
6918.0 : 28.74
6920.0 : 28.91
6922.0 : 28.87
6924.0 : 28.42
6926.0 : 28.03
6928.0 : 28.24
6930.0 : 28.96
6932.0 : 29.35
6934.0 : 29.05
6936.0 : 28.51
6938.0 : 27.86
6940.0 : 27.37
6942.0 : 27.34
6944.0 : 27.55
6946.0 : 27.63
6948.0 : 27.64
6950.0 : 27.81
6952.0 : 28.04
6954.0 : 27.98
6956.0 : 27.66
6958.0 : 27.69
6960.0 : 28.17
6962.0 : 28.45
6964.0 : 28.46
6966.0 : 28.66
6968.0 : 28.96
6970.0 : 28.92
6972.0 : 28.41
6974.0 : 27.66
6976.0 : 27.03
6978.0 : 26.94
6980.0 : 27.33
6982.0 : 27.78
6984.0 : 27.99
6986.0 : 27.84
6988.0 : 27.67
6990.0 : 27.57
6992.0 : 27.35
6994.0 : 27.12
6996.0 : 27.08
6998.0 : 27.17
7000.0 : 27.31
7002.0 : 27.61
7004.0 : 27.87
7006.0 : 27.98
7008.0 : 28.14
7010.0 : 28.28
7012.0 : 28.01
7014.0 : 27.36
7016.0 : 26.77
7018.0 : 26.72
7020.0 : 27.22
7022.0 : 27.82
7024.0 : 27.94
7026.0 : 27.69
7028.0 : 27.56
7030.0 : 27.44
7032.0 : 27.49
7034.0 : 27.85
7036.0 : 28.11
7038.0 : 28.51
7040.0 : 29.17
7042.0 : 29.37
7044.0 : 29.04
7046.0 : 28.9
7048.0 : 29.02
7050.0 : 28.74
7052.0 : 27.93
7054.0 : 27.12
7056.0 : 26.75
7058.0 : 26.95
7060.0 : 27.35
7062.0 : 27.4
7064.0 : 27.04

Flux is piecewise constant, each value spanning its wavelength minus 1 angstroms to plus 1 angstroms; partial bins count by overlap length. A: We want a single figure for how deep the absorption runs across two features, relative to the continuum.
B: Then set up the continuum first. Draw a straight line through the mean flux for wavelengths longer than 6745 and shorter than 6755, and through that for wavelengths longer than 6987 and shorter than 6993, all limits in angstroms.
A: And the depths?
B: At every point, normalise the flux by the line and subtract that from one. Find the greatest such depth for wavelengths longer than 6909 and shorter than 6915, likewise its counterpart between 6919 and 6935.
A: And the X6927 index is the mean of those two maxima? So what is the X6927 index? -0.033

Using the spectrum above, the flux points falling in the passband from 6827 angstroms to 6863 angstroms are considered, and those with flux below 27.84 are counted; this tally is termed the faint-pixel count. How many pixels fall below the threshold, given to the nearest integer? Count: 16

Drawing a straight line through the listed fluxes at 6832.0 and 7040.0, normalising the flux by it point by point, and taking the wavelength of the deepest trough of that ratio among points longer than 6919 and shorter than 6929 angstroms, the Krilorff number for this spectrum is 6926.0 angstroms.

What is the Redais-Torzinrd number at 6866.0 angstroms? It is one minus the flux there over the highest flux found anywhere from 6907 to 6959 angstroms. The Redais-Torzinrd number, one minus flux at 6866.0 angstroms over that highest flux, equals 0.07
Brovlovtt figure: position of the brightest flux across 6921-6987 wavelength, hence 6932.0 angstroms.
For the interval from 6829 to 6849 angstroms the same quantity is 6830.0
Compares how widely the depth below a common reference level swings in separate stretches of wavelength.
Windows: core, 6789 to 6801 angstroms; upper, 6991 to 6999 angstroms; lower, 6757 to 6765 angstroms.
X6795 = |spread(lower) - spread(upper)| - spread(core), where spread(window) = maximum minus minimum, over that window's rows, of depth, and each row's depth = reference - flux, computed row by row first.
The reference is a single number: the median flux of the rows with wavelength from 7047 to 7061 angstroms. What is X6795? -0.40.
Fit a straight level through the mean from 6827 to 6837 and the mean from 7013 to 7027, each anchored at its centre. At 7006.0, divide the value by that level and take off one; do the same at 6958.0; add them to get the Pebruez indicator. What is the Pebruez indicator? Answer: 0.030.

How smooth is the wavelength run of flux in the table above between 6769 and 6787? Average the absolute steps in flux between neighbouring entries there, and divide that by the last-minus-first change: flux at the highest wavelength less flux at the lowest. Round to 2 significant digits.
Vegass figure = 0.79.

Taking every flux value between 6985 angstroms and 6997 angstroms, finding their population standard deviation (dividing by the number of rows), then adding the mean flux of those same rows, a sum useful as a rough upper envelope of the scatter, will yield 27.7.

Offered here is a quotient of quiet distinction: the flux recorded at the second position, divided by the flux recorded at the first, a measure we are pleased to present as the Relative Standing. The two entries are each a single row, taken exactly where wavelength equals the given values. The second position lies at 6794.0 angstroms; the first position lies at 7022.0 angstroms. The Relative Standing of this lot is 0.980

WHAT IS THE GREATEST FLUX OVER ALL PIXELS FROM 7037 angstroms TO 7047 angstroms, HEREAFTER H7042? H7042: 29.37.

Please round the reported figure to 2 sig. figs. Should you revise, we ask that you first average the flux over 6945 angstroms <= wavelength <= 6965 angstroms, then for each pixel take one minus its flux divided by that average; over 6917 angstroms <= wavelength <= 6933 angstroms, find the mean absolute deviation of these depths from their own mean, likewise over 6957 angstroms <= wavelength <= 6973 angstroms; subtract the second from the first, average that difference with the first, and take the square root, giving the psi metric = 0.085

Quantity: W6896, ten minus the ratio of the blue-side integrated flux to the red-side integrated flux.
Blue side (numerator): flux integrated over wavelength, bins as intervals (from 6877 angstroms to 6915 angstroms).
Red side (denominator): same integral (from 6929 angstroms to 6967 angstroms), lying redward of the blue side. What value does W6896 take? 8.99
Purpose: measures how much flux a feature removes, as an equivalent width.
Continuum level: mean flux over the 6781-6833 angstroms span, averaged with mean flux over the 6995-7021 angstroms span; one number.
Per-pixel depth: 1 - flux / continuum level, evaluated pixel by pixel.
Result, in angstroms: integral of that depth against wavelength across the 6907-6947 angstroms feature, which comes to -1.2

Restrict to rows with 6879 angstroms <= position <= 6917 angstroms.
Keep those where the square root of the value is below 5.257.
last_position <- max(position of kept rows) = 6888.0 angstroms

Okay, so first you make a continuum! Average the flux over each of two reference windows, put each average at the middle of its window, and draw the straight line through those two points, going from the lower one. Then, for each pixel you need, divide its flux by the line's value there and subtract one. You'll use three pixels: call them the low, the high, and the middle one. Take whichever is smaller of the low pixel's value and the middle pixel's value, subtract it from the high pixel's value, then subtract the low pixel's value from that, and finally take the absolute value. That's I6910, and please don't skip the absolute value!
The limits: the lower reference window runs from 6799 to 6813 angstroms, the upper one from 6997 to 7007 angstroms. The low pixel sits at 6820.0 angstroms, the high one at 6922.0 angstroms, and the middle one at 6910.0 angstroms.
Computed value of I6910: 0.093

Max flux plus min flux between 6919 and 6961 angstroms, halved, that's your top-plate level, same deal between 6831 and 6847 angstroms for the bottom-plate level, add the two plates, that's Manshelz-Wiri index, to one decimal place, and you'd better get 55.4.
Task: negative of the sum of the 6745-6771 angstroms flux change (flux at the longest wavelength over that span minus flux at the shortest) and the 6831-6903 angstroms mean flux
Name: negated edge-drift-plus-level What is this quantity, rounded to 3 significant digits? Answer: -27.4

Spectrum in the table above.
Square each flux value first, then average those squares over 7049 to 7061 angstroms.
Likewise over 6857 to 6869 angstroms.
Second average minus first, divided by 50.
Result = -0.6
